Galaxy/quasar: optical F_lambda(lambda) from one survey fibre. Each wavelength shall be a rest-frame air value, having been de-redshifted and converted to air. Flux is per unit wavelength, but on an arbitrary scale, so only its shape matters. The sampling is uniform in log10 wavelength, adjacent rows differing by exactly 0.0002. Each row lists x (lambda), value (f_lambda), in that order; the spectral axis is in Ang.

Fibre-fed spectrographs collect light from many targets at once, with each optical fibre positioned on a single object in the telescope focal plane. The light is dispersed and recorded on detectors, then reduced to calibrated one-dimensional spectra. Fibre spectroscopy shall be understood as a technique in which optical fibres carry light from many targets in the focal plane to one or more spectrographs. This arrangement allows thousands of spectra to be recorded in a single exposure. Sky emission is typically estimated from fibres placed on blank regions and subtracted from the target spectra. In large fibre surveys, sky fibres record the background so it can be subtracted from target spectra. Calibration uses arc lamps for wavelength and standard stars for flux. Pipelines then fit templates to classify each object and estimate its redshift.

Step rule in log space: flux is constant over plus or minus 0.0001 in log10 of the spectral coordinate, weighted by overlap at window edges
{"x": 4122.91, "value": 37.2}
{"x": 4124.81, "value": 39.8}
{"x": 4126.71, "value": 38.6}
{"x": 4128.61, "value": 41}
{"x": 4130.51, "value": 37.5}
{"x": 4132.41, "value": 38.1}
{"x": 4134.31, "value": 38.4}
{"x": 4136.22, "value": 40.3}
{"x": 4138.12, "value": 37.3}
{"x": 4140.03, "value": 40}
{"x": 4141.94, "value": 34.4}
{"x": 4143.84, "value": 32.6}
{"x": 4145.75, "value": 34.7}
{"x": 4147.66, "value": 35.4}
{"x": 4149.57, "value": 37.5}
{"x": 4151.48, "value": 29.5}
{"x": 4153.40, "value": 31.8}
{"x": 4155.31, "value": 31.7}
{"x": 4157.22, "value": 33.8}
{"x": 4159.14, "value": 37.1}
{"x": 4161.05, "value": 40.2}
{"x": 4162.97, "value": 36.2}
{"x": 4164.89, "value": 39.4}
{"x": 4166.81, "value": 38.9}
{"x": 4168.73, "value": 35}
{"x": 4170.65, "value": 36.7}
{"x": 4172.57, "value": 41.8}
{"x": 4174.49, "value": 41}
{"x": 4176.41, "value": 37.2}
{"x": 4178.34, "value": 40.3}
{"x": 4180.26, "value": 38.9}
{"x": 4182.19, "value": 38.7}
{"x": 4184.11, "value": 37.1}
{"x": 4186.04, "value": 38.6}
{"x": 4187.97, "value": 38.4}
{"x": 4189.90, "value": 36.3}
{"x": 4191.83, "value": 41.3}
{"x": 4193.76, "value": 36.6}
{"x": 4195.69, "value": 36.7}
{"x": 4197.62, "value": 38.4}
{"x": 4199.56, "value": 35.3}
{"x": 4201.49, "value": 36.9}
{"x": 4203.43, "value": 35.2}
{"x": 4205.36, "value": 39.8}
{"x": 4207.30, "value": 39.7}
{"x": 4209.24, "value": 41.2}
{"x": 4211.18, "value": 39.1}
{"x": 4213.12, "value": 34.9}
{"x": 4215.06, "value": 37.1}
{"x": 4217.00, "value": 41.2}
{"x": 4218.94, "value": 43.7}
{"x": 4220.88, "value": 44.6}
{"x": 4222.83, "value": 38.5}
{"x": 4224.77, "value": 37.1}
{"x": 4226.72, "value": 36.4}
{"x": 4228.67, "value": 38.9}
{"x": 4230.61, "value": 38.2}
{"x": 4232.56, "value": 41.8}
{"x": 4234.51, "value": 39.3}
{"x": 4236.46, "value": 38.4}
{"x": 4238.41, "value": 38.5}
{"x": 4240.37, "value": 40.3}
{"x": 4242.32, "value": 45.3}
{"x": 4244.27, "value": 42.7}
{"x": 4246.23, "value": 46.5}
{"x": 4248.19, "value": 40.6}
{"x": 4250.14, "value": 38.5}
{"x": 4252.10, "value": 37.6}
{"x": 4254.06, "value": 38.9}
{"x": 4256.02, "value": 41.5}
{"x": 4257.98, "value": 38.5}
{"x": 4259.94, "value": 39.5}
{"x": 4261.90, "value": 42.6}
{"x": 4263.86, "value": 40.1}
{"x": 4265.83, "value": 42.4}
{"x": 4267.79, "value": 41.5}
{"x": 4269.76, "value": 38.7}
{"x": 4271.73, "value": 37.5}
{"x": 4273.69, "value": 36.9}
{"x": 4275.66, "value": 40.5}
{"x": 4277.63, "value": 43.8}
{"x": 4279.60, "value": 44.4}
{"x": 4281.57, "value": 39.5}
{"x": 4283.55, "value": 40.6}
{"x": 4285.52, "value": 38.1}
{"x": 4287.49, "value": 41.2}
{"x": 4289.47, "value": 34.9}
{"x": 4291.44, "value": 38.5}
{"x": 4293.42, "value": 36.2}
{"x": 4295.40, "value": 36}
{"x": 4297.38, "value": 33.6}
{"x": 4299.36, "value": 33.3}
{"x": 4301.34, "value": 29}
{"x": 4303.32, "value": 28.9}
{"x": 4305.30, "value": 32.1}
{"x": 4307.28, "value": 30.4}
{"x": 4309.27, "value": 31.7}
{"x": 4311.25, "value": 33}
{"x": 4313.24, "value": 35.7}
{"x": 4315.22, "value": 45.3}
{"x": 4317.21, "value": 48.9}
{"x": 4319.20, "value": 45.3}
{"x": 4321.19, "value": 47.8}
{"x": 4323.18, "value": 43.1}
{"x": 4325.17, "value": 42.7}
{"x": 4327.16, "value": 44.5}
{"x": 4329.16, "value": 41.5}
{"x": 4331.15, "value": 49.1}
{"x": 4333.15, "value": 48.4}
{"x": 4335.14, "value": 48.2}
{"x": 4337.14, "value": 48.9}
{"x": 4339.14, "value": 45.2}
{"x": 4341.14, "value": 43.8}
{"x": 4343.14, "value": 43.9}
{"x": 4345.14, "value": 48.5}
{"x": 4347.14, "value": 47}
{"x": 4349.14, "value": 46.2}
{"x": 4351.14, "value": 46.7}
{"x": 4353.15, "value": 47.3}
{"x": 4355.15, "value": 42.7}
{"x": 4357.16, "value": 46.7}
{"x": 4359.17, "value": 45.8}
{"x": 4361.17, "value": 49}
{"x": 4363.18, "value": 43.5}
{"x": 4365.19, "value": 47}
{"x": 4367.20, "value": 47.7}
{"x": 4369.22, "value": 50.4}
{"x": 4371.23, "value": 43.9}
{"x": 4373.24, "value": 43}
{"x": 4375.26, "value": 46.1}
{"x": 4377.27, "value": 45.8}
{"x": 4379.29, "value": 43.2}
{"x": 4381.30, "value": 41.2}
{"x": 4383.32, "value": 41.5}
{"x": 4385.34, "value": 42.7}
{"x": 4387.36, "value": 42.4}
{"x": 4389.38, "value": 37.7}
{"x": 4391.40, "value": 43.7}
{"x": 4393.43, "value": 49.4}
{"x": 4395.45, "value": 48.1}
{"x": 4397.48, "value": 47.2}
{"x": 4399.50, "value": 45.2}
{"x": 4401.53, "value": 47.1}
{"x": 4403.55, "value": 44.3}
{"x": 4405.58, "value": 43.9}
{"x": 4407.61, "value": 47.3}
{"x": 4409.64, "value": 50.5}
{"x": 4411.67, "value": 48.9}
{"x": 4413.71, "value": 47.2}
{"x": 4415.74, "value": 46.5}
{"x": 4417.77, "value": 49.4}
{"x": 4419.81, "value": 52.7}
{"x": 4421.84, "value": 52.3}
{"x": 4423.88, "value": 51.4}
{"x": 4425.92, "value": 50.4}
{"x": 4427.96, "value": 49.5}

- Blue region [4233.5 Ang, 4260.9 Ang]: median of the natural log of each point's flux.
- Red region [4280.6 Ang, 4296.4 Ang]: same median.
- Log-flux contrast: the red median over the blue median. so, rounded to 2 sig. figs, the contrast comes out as 0.99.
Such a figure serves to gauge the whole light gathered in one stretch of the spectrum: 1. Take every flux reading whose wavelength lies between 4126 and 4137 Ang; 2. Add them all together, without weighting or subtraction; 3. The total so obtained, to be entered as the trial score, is 234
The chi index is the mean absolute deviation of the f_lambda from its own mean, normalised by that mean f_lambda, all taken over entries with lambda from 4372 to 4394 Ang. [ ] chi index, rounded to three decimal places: 0.049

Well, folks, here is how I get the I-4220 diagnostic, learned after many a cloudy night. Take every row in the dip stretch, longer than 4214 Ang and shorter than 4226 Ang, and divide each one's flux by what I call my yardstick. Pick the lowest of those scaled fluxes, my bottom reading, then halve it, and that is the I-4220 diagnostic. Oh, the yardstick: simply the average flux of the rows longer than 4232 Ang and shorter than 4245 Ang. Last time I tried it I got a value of 0.454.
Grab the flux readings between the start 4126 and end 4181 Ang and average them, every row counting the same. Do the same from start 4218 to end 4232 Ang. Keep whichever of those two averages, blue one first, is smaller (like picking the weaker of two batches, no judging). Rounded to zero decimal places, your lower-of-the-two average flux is 37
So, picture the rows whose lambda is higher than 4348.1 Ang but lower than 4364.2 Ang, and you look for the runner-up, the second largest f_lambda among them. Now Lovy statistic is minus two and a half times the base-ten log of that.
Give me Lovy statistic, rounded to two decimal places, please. -4.19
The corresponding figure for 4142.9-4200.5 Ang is -4.04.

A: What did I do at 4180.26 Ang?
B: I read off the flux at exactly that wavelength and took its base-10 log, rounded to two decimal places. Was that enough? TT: 1.59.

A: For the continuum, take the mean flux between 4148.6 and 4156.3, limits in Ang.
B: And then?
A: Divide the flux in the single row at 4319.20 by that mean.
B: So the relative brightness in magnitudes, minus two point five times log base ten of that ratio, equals -0.36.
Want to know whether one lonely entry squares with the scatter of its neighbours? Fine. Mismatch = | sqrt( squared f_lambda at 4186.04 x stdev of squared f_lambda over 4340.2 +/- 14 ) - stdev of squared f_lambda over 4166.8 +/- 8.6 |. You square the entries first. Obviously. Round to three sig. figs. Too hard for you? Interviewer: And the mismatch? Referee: 379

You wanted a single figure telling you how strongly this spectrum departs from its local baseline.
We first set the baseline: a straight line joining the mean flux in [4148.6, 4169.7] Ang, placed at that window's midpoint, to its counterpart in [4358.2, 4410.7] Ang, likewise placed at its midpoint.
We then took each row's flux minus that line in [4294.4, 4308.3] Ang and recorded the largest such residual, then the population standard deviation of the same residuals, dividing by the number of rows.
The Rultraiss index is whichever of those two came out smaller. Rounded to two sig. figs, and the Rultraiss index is -5.4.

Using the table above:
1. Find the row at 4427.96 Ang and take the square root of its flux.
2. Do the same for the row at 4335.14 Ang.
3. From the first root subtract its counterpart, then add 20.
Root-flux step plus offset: 20.1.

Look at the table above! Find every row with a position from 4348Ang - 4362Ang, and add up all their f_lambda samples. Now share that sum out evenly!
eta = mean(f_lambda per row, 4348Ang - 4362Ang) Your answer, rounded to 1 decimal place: 46.3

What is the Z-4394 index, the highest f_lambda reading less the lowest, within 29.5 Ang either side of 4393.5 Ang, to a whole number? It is 15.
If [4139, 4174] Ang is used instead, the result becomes 12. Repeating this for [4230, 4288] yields 10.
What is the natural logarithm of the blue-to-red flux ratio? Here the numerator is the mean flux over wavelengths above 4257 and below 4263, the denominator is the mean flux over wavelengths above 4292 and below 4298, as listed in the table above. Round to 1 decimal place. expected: 0.1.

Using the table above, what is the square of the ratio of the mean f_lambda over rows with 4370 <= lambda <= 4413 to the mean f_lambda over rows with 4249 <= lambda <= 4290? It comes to 1.27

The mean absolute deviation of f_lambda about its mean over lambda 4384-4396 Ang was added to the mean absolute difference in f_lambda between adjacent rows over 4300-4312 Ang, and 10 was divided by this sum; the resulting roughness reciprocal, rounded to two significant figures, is 2.1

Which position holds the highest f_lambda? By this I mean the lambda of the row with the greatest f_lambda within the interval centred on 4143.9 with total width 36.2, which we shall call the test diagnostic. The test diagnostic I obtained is 4128.61 Ang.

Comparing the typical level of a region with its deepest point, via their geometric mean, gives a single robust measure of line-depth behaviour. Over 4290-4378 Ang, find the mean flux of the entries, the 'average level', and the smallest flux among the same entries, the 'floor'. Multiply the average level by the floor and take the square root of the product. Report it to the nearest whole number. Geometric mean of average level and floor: 35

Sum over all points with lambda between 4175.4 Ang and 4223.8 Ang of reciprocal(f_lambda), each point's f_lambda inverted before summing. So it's 0.65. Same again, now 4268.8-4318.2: 0.69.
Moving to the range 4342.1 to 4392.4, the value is 0.56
